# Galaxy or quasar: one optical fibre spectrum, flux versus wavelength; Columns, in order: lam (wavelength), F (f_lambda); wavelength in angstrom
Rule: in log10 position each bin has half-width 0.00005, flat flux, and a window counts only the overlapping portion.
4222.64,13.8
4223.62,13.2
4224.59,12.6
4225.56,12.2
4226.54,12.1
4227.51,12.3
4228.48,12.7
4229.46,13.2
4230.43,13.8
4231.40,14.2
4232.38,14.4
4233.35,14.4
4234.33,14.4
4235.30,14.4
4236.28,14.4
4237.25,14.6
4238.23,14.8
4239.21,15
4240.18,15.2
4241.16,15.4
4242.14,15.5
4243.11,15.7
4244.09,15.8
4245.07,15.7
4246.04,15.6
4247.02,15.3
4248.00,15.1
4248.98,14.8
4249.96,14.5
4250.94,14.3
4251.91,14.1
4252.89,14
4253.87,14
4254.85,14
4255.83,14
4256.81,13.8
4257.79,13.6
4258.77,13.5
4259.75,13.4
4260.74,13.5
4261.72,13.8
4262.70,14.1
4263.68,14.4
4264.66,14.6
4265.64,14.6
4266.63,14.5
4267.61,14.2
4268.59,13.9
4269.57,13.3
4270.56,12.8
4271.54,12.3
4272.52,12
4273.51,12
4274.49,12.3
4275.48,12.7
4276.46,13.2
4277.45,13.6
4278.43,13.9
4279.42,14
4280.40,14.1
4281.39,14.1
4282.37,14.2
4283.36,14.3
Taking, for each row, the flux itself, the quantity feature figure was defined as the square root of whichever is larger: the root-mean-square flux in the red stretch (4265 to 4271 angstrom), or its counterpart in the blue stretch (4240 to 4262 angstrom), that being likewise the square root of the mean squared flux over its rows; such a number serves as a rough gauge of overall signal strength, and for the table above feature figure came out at 3.82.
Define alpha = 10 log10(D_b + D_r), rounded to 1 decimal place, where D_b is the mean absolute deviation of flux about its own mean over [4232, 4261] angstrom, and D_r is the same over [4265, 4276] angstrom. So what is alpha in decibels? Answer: 1.7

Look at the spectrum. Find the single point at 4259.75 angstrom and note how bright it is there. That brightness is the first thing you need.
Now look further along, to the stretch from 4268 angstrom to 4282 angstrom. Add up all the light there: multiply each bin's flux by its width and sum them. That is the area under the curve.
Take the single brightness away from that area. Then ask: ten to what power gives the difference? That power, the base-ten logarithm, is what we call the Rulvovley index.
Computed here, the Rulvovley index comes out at 2.2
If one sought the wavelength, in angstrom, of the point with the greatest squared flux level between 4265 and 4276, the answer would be 4265.64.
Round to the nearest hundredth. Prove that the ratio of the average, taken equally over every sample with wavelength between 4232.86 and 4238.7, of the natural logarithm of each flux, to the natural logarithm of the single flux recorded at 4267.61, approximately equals 1.01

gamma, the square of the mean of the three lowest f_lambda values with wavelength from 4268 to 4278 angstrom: 146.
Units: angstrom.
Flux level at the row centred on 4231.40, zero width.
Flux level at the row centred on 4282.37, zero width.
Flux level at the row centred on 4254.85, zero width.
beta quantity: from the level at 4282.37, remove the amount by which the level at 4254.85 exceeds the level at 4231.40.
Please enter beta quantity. 14.4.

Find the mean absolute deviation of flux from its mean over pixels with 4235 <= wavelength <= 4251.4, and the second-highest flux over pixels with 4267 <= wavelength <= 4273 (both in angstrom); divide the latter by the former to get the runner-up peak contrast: 32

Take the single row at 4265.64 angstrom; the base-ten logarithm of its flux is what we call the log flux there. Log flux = 1.16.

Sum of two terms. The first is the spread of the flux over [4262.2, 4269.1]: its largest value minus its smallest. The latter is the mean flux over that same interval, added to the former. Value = 15.0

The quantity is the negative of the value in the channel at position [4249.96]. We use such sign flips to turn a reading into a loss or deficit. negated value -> -14.5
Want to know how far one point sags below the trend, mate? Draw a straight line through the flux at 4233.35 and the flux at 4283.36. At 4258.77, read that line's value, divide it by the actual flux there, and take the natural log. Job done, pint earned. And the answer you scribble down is 0.061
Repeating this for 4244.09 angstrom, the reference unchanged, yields -0.094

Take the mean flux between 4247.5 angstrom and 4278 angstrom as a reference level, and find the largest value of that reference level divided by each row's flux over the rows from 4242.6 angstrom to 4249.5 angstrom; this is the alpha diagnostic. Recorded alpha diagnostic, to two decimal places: 0.93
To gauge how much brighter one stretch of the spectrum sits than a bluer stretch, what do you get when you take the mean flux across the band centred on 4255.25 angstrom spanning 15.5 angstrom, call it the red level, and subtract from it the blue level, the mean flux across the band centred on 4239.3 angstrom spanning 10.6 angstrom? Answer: -1.0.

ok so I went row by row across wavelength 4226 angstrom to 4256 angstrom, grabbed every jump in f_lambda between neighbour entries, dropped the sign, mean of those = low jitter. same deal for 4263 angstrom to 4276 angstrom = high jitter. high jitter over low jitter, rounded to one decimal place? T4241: 1.6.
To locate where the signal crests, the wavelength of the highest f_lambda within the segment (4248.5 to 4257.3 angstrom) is 4248.98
